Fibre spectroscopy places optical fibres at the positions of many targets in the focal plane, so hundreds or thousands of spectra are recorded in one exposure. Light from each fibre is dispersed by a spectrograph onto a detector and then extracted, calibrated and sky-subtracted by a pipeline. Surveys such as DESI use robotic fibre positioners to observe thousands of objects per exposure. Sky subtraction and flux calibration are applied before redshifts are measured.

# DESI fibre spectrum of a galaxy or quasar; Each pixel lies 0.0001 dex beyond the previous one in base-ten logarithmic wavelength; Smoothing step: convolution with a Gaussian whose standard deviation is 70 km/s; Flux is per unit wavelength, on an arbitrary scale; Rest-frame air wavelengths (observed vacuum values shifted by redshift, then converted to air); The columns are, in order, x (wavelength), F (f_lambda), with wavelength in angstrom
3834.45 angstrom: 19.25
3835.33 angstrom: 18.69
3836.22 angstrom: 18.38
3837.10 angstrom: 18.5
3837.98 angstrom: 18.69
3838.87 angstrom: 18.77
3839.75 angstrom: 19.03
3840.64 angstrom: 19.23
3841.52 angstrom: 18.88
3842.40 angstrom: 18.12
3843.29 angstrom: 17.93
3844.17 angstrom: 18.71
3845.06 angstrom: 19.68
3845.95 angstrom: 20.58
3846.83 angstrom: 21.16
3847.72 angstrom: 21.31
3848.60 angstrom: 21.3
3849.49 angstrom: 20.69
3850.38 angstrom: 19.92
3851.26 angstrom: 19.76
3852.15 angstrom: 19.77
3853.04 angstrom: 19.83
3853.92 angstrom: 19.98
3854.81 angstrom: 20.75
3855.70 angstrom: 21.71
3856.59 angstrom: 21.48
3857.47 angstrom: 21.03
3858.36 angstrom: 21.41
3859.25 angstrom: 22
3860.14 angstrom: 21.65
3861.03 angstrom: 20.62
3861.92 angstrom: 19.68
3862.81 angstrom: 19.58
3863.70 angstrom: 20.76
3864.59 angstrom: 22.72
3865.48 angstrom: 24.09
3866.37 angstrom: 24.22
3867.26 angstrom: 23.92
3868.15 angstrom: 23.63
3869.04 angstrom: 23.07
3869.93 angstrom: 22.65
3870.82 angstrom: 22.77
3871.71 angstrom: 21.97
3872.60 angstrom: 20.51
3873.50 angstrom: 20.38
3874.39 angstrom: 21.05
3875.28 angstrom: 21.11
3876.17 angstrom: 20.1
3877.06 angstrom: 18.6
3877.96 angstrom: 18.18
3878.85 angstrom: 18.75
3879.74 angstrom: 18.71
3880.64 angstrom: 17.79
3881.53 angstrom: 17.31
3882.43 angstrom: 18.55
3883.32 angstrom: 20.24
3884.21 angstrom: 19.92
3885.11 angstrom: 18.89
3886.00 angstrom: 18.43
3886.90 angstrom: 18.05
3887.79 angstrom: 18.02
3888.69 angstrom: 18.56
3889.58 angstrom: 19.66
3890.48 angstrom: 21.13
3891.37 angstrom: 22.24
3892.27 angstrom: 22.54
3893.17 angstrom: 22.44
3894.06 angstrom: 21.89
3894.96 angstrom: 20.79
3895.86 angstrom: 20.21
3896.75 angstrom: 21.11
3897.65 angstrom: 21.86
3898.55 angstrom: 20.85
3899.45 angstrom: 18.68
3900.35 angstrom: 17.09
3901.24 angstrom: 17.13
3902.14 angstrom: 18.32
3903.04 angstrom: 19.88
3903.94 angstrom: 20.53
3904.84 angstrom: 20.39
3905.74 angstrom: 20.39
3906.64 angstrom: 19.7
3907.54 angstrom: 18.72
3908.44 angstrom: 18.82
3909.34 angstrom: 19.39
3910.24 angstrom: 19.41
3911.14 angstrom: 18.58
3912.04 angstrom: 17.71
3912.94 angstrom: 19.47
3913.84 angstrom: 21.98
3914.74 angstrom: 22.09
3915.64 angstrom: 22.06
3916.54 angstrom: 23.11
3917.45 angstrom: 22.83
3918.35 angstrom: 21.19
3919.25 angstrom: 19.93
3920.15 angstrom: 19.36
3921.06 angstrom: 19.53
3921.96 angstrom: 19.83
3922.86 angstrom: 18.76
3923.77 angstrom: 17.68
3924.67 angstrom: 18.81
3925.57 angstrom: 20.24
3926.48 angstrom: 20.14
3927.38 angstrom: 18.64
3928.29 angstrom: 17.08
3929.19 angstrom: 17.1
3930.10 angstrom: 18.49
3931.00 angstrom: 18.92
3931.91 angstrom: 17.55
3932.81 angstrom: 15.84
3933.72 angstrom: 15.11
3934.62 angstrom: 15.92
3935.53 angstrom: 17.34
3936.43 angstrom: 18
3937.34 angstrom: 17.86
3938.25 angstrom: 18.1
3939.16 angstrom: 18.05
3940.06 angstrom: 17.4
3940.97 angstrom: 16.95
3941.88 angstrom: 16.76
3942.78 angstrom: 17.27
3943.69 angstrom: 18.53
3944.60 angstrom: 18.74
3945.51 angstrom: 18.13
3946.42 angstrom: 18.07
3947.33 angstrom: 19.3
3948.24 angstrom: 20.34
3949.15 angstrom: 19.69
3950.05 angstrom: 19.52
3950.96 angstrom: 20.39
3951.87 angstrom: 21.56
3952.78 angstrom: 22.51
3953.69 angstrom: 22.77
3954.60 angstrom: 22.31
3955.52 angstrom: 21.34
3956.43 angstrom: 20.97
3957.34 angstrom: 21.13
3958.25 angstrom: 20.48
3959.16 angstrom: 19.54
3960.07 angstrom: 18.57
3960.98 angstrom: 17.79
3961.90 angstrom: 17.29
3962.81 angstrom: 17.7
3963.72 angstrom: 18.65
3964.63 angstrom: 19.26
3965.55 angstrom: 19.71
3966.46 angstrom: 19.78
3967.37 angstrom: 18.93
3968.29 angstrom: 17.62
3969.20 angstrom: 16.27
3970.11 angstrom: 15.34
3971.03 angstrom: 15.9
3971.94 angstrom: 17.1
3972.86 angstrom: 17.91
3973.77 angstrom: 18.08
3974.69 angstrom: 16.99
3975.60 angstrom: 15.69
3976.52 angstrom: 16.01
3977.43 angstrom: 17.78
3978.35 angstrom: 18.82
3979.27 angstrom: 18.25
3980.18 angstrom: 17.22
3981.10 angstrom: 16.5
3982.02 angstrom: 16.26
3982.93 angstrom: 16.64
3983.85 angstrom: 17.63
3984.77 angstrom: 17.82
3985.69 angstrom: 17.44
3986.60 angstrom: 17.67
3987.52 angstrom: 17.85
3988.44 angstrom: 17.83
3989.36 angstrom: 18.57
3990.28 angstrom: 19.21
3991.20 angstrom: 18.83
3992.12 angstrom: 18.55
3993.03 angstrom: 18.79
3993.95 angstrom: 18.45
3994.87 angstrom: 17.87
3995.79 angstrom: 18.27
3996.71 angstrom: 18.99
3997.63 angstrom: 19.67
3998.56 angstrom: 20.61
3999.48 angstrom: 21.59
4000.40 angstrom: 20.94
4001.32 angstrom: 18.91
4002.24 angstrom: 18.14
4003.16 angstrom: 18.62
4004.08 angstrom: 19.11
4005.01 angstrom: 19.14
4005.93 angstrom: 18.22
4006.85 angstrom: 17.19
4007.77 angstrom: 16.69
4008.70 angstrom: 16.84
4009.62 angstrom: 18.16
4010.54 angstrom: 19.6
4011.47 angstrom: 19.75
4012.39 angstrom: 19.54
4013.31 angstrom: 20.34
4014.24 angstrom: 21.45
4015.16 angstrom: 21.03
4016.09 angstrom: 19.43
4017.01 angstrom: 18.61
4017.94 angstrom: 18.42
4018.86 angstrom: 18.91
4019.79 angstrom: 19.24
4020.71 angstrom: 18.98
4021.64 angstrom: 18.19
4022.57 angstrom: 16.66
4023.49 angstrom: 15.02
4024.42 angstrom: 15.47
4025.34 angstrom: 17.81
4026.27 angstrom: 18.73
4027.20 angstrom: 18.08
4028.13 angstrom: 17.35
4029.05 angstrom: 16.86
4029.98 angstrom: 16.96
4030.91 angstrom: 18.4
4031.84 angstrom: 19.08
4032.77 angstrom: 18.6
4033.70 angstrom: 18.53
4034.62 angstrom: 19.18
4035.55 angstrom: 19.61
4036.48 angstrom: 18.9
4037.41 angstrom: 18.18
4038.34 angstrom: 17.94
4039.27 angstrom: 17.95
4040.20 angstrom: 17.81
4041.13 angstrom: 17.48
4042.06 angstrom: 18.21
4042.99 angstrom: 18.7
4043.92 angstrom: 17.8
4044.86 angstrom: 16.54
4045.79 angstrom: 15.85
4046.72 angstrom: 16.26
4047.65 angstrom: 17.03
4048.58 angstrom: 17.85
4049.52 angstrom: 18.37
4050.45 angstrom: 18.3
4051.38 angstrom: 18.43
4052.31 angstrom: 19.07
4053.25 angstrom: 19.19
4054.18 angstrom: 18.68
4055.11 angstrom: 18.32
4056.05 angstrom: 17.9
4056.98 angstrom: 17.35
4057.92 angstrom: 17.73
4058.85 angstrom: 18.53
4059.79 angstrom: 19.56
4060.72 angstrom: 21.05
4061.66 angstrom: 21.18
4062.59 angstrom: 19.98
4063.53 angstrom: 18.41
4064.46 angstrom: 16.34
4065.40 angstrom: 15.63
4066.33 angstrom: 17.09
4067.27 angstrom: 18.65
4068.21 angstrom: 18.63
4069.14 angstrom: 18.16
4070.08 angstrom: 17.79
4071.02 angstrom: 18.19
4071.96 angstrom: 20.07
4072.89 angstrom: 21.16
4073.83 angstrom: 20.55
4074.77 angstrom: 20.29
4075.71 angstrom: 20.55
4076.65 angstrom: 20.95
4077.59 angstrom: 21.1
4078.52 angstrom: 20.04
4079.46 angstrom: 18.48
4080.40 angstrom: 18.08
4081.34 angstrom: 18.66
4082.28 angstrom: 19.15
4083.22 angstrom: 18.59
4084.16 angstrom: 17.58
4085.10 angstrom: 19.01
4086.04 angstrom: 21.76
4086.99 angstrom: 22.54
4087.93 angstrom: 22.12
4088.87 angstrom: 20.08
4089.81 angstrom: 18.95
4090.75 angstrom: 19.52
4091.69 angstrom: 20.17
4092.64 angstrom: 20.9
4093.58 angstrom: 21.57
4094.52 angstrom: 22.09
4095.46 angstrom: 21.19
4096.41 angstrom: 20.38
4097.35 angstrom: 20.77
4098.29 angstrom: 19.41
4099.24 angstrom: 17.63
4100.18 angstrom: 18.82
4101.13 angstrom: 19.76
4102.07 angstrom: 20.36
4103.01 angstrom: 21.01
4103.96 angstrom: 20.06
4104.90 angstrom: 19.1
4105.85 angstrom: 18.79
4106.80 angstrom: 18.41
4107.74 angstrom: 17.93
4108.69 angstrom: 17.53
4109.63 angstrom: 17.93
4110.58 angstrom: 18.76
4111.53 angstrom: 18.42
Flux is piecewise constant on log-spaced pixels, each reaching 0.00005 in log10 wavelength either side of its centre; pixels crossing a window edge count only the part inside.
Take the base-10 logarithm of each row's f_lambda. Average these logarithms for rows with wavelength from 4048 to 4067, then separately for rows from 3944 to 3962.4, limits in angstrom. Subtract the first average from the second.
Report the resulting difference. 0.035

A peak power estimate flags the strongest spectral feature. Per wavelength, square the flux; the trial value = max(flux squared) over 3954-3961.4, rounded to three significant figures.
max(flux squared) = 498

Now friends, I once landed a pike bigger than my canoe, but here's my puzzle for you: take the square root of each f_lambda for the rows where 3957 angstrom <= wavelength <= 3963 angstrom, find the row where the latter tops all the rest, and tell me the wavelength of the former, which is 3957.34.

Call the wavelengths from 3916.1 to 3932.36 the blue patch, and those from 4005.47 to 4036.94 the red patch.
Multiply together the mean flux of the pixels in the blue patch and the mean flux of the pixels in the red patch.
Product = 357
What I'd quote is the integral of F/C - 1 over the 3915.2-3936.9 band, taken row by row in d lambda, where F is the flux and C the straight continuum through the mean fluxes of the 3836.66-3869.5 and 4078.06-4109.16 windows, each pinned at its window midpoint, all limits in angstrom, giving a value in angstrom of -1.6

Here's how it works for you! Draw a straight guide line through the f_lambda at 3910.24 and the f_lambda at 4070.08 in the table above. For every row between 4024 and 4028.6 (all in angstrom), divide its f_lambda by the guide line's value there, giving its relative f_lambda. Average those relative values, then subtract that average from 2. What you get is 1.04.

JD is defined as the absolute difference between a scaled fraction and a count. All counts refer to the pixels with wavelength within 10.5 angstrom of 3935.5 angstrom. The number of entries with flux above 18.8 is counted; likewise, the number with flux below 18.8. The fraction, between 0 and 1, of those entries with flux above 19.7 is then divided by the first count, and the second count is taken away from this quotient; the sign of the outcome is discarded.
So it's 20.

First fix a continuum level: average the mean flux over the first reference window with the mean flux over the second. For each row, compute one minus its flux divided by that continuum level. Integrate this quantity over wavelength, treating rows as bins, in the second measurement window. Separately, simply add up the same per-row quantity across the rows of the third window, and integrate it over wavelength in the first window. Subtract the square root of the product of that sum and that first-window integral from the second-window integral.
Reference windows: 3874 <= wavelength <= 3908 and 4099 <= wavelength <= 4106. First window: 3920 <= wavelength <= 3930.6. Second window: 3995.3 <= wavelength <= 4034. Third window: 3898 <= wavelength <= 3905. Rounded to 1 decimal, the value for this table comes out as 1.6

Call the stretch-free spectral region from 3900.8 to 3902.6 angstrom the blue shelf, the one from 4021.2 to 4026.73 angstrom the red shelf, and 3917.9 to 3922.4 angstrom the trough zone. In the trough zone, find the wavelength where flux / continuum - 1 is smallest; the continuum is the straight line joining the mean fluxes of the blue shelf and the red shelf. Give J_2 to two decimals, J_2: 3920.15 angstrom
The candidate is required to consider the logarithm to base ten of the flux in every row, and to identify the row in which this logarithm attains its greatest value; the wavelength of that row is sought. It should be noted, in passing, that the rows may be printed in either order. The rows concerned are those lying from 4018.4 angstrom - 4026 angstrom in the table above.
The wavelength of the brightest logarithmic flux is 4019.79 angstrom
